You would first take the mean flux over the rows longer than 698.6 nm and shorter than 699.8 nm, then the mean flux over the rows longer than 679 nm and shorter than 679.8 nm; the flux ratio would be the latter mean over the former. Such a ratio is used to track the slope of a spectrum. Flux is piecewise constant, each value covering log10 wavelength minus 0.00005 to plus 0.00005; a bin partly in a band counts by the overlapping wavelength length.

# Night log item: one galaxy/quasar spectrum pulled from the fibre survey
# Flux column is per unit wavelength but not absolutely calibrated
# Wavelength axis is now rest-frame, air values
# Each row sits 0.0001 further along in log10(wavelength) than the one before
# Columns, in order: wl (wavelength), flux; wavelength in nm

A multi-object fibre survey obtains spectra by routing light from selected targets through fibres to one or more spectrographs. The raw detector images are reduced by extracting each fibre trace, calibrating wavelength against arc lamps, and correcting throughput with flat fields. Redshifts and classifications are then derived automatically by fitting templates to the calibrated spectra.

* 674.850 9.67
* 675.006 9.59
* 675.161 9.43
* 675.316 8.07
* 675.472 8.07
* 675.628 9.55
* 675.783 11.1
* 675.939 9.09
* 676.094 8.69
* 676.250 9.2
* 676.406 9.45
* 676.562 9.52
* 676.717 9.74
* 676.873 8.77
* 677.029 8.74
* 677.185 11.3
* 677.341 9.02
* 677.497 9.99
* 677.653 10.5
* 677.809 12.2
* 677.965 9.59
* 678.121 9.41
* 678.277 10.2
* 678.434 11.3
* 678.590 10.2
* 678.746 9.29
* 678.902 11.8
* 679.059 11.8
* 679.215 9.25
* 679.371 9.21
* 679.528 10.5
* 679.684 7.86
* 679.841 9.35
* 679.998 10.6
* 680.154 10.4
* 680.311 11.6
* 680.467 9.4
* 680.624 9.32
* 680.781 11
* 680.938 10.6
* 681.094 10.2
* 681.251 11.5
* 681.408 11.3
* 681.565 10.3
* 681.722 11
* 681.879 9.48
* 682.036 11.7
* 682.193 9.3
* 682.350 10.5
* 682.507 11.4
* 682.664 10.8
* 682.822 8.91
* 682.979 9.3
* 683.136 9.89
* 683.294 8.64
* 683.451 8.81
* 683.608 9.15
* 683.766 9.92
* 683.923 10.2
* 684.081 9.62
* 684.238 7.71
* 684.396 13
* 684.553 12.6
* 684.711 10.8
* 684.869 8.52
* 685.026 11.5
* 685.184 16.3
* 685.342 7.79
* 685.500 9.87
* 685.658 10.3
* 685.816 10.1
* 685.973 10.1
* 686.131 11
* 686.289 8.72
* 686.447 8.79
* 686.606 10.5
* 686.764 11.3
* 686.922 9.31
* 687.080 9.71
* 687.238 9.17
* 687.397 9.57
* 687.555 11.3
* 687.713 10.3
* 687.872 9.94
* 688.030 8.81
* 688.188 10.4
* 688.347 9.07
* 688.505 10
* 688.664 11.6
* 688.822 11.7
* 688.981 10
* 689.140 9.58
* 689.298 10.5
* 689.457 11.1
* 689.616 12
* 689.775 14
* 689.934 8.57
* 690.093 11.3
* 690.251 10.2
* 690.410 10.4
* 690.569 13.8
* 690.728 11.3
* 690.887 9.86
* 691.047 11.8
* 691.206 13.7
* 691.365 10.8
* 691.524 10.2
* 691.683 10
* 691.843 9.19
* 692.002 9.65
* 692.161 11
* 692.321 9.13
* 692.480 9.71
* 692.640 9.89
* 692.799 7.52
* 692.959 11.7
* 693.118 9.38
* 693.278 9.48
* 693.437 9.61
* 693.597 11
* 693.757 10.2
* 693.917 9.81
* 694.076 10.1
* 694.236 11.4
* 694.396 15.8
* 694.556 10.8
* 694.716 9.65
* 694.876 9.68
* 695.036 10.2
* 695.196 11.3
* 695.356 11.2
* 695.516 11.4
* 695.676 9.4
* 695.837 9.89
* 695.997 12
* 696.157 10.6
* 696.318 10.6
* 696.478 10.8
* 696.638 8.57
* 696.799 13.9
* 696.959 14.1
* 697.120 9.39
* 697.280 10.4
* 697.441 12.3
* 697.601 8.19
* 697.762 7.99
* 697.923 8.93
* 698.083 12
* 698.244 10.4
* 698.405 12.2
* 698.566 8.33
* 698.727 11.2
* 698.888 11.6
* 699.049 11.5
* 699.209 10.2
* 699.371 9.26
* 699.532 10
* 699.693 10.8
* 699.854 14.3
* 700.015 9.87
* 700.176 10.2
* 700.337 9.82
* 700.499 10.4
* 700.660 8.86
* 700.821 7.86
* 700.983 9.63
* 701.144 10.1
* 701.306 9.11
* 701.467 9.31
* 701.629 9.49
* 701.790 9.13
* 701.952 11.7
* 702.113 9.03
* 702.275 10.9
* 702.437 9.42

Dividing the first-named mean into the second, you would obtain 0.91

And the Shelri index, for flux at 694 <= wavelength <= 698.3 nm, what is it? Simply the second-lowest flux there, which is 8.19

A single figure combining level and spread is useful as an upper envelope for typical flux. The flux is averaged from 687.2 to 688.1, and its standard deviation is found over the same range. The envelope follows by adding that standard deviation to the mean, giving 10.7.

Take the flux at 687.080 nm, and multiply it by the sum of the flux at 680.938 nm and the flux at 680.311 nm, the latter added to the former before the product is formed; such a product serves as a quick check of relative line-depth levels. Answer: 216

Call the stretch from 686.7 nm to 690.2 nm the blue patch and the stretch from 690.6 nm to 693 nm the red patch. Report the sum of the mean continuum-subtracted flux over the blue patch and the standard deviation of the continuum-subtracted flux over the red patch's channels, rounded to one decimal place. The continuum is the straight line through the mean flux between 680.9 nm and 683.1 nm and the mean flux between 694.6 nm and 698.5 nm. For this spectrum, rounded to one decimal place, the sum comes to 1.3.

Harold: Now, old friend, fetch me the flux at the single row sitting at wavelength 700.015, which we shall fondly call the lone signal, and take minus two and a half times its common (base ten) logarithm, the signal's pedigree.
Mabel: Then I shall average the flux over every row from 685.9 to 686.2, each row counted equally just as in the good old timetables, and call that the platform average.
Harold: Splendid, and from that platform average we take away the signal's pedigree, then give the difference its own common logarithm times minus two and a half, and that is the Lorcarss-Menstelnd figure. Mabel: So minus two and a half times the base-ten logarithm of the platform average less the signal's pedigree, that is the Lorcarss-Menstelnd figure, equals -2.79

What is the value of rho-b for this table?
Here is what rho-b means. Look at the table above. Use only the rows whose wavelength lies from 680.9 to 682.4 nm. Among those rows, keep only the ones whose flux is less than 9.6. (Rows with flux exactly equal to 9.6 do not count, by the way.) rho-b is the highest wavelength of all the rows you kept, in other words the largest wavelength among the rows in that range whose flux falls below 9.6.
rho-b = 682.193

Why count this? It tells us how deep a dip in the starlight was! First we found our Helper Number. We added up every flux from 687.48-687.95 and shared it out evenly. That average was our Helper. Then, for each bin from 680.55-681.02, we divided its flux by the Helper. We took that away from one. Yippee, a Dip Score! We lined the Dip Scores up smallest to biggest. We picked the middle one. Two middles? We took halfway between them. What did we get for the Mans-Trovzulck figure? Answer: -0.01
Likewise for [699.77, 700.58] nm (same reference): 0.03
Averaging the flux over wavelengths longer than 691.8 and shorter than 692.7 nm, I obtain 9.8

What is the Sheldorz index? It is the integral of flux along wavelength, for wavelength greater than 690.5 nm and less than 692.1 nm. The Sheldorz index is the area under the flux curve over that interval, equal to 18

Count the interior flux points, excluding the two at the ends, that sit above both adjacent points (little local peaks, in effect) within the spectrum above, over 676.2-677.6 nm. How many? 2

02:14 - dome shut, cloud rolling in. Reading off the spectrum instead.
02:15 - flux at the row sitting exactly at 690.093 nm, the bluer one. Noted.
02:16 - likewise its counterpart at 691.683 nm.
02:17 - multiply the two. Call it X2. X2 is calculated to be 113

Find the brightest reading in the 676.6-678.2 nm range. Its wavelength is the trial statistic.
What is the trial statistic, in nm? 677.809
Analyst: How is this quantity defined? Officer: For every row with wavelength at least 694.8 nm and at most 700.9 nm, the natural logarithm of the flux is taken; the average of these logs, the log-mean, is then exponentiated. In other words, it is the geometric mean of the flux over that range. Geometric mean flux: 10.4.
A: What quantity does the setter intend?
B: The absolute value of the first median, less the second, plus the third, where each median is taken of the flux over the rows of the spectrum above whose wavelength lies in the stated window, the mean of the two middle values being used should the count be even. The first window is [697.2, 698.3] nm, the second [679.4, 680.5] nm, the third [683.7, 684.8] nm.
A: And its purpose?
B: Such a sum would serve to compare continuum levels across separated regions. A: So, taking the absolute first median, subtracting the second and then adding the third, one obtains 10.2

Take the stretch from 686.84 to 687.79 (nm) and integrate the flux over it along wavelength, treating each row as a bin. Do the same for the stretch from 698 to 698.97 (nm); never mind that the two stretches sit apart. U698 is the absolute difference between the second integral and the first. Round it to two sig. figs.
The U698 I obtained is 1.2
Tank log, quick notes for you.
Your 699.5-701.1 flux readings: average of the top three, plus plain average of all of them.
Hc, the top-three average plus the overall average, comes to 22.0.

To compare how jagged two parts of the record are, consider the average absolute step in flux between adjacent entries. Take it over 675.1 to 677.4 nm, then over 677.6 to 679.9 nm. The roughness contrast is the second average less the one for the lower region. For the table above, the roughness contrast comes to 0.37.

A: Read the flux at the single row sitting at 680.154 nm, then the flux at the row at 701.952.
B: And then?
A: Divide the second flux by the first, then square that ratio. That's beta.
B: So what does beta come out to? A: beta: 1.27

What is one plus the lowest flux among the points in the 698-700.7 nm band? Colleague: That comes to 9.3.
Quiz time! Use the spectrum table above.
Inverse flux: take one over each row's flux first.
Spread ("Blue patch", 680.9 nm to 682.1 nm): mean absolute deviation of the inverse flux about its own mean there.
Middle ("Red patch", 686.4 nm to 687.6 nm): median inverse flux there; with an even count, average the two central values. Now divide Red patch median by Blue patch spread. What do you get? 19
